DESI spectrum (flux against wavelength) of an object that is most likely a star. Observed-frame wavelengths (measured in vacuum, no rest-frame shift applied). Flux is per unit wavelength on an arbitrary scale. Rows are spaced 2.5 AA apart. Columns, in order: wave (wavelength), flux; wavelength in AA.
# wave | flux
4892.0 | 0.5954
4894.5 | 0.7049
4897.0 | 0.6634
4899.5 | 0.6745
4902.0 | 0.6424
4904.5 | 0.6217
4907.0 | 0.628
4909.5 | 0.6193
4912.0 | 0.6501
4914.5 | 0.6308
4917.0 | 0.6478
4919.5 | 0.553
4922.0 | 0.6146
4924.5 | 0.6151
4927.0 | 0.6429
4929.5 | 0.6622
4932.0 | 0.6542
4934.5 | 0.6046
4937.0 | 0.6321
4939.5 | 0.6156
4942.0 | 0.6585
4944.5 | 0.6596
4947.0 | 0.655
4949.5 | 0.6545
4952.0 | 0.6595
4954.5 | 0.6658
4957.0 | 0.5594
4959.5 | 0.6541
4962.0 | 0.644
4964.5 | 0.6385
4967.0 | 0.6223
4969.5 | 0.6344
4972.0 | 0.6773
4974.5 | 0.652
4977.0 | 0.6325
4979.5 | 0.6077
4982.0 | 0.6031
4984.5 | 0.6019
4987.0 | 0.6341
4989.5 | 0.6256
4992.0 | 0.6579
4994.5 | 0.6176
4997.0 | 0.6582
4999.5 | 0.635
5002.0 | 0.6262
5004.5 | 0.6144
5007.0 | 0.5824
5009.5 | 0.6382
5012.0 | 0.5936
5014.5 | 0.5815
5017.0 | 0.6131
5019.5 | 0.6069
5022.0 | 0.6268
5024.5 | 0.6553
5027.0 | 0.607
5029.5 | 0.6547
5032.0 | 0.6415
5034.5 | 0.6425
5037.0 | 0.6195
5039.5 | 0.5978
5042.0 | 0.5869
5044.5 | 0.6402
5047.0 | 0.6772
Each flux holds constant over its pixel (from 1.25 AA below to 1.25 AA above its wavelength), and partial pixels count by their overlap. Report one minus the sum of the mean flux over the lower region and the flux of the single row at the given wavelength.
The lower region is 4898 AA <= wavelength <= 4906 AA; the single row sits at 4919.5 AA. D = -0.199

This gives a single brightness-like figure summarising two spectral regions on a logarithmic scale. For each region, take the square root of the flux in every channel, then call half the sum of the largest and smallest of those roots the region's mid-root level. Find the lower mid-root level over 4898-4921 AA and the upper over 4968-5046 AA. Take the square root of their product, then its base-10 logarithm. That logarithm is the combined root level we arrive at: -0.104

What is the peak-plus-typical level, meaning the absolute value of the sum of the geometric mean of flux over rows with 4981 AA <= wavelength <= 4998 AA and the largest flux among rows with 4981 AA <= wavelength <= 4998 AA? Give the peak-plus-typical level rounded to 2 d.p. 1.29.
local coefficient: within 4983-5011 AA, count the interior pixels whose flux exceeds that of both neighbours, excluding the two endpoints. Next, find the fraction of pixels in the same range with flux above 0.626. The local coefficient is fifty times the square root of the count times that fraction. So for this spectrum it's 64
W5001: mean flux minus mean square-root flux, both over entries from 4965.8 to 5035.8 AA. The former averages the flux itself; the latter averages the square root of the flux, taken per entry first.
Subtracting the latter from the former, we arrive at -0.1649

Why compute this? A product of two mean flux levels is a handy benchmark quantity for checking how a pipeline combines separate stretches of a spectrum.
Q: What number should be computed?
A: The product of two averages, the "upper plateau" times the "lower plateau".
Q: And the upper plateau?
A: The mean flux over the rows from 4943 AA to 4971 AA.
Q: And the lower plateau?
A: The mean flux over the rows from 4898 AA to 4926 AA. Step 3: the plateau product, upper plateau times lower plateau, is 0.402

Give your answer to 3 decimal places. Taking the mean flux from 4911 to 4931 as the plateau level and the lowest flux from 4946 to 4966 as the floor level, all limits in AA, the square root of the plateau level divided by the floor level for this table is 1.059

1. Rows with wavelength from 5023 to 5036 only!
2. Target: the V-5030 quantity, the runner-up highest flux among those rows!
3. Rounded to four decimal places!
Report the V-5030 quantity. 0.6547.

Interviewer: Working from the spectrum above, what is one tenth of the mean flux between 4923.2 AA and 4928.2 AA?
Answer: 0.0629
